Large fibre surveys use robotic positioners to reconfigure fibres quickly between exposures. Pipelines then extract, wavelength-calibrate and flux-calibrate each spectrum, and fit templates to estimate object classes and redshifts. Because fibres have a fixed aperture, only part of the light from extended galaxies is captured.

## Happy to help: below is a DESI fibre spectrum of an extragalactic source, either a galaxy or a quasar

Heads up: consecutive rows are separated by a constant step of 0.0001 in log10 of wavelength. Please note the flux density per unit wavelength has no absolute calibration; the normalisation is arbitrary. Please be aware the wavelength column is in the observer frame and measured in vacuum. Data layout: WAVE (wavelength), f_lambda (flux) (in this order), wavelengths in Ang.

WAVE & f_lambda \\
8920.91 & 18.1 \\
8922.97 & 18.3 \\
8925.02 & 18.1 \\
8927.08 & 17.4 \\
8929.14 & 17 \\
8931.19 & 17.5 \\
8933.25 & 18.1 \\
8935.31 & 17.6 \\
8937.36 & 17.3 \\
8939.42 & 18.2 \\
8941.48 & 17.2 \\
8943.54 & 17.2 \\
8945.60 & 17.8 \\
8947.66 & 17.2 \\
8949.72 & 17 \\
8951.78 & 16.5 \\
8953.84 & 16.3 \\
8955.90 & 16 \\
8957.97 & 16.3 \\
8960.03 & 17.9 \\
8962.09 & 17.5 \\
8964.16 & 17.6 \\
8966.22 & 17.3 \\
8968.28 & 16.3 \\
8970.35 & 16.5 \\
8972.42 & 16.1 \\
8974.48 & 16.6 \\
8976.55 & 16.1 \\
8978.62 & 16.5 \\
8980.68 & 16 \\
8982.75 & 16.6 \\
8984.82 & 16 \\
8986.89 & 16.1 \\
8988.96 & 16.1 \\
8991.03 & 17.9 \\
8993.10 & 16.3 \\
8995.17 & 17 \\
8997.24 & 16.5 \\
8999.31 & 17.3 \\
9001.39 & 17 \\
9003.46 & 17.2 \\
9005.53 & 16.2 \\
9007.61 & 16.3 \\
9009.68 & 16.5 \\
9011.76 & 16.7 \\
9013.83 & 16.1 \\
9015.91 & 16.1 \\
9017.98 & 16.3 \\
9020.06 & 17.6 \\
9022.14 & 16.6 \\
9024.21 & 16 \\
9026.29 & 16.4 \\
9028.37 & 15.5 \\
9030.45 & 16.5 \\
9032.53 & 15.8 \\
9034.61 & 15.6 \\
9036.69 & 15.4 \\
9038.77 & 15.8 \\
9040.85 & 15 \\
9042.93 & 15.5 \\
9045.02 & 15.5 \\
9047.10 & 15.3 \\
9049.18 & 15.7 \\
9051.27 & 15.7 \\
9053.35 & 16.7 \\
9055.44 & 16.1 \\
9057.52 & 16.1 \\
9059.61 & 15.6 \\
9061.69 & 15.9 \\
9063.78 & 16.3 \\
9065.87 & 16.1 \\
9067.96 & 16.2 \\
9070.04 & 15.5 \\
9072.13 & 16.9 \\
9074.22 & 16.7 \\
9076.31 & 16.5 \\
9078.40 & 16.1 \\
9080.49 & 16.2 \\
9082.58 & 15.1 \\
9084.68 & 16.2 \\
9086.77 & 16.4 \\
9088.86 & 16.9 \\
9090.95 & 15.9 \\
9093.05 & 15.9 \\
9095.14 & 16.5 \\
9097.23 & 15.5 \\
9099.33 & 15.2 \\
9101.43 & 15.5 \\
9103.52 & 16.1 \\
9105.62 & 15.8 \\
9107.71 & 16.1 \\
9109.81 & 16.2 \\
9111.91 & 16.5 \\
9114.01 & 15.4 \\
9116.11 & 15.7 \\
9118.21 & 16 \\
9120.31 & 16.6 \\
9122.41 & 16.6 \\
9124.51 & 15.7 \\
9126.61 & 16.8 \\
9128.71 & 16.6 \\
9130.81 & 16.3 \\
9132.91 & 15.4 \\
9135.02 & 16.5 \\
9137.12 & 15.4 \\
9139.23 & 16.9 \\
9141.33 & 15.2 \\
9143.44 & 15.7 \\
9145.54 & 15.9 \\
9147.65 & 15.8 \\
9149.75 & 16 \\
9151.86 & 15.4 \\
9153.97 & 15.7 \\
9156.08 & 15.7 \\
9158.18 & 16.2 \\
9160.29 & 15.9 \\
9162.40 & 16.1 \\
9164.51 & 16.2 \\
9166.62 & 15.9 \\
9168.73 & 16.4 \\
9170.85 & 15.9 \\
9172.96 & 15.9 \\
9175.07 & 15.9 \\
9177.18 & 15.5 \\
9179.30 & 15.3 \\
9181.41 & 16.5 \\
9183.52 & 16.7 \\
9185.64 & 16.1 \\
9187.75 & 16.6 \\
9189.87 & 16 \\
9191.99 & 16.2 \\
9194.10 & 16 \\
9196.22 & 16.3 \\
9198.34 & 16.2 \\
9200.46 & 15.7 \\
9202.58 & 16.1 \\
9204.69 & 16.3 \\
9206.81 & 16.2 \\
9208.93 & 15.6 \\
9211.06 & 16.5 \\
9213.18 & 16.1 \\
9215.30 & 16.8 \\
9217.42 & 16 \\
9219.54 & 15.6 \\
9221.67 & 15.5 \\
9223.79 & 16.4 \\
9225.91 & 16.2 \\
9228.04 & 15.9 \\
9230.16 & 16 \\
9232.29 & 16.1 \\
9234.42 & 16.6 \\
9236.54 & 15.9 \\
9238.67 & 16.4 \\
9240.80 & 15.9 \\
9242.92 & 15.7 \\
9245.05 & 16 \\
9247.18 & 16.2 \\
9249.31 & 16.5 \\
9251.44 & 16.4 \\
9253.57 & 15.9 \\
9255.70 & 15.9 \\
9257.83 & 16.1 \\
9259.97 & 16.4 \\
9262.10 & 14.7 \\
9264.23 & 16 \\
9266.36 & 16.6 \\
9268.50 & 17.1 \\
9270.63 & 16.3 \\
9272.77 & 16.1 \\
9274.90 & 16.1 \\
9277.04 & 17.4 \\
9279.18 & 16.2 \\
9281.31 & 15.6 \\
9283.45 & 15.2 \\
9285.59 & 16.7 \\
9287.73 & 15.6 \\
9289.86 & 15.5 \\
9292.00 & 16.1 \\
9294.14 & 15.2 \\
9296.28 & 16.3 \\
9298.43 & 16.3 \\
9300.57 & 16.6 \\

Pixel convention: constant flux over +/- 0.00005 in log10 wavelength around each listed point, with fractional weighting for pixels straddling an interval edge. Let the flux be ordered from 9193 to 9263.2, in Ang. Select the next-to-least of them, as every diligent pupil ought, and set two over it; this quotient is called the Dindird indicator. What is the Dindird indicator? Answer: 0.129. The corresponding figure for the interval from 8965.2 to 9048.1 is 0.131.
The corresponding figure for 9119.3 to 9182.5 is 0.131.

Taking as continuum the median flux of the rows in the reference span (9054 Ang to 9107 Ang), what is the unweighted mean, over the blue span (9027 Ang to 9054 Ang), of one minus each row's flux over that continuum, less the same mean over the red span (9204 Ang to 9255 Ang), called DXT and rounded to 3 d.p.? 0.026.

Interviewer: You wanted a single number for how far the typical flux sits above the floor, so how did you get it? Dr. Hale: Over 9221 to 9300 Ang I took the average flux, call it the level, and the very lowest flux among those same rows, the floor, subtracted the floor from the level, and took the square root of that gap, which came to 1.18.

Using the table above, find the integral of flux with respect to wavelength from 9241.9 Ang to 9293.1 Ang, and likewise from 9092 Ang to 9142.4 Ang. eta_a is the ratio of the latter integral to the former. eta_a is 0.979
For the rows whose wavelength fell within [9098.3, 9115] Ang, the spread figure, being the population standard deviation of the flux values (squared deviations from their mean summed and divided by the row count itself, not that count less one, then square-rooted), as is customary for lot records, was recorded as 0.42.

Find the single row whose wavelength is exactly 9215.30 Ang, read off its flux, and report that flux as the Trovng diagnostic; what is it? 16.8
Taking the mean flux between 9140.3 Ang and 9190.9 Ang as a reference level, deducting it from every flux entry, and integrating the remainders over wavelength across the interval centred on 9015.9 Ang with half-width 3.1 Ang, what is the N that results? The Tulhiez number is 1.4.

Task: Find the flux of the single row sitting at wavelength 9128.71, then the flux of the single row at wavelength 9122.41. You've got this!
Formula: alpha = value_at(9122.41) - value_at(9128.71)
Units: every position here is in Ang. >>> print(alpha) 0.0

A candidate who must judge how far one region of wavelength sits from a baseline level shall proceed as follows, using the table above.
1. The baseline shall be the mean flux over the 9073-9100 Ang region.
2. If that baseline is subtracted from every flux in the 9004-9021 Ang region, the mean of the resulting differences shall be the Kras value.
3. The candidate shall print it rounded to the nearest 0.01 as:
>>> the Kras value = 0.39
